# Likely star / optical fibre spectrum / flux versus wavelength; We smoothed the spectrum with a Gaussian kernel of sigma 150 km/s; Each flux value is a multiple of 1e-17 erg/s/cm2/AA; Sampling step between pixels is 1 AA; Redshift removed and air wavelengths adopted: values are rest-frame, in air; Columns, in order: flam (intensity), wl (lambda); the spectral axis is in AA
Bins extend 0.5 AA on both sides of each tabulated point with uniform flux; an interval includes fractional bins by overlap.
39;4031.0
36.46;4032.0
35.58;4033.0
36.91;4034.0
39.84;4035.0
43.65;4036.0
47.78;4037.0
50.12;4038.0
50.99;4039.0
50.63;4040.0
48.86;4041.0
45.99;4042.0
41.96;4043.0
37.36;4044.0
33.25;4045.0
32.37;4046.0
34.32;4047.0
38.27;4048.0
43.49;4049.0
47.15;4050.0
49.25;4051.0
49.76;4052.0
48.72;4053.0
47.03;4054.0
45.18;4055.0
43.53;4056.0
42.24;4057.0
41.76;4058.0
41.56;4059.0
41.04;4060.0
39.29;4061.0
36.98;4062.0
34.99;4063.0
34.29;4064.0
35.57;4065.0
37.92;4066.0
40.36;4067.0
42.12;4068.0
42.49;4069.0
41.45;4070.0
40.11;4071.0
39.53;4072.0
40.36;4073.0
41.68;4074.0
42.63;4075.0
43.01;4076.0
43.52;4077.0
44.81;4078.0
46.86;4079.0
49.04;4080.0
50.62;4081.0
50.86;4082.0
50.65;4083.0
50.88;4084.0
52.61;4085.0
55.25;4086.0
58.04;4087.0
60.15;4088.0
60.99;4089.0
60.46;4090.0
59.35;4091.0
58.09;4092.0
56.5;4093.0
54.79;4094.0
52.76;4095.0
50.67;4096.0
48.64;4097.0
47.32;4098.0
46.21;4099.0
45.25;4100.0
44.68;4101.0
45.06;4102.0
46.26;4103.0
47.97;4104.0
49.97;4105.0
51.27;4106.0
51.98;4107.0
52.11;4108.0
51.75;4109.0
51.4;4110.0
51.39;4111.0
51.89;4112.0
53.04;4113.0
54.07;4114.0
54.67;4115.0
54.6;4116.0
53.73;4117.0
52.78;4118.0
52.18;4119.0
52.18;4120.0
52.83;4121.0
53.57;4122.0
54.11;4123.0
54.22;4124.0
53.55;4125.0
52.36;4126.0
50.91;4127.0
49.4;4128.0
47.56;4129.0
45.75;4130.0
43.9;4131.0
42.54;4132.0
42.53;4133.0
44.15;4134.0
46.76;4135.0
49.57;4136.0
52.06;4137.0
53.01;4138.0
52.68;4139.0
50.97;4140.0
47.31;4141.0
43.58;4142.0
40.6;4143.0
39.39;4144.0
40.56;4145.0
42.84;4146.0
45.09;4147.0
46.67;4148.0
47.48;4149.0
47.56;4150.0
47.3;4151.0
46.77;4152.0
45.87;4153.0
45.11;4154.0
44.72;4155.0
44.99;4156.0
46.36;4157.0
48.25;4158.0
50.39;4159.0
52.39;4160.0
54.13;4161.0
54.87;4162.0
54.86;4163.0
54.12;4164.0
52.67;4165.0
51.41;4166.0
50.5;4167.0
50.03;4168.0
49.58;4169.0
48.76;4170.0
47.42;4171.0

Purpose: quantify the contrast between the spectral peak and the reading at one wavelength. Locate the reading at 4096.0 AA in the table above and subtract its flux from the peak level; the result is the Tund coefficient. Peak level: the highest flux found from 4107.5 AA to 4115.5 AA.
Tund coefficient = 4.0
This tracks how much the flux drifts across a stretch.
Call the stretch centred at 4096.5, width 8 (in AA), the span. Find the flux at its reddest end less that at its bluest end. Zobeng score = -11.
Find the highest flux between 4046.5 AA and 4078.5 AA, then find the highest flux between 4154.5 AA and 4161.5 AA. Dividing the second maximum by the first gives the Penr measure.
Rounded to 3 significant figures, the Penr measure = 1.09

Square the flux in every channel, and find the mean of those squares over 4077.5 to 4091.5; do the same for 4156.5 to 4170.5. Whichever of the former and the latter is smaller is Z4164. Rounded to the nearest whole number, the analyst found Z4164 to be 2639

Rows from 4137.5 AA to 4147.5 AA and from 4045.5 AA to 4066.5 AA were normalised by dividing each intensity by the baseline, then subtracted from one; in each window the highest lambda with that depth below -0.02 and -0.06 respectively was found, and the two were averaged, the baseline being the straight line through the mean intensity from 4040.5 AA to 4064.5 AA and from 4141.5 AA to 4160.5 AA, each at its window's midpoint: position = 4098.0 AA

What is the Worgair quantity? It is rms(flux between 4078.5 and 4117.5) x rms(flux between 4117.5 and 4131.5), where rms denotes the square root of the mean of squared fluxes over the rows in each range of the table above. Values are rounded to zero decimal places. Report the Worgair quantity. 2676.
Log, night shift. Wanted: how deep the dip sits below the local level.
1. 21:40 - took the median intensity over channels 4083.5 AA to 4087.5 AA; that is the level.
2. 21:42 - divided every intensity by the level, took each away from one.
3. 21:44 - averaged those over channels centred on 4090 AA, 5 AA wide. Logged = -0.11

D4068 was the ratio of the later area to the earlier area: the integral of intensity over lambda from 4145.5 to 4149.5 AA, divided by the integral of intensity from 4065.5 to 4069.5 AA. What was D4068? 1.12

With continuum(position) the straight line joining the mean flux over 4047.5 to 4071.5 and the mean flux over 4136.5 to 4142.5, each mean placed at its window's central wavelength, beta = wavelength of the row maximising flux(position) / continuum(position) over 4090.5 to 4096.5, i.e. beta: 4091.0 AA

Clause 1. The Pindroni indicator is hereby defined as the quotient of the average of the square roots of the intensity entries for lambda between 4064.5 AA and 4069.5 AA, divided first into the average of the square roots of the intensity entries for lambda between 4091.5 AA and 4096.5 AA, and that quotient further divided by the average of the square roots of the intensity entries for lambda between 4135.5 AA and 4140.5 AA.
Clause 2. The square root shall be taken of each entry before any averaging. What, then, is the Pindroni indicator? 0.163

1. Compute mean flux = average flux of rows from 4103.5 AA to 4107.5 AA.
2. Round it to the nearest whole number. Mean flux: 50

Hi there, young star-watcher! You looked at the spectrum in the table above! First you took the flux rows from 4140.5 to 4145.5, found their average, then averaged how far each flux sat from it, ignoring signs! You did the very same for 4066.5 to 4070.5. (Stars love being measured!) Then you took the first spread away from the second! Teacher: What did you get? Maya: -1.8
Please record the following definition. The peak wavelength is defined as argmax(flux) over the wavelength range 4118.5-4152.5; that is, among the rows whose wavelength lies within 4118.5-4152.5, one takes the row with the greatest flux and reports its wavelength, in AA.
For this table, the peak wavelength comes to 4124.0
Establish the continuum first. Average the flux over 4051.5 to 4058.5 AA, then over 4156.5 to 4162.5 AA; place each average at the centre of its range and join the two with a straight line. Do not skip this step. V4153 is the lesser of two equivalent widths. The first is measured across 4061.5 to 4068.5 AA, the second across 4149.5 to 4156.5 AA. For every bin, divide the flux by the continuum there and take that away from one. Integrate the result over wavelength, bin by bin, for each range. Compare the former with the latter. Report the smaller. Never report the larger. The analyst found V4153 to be 0.6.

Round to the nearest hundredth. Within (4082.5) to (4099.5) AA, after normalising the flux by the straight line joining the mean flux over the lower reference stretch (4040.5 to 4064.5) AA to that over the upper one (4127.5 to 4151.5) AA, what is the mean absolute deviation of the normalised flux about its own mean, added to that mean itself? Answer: 1.34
